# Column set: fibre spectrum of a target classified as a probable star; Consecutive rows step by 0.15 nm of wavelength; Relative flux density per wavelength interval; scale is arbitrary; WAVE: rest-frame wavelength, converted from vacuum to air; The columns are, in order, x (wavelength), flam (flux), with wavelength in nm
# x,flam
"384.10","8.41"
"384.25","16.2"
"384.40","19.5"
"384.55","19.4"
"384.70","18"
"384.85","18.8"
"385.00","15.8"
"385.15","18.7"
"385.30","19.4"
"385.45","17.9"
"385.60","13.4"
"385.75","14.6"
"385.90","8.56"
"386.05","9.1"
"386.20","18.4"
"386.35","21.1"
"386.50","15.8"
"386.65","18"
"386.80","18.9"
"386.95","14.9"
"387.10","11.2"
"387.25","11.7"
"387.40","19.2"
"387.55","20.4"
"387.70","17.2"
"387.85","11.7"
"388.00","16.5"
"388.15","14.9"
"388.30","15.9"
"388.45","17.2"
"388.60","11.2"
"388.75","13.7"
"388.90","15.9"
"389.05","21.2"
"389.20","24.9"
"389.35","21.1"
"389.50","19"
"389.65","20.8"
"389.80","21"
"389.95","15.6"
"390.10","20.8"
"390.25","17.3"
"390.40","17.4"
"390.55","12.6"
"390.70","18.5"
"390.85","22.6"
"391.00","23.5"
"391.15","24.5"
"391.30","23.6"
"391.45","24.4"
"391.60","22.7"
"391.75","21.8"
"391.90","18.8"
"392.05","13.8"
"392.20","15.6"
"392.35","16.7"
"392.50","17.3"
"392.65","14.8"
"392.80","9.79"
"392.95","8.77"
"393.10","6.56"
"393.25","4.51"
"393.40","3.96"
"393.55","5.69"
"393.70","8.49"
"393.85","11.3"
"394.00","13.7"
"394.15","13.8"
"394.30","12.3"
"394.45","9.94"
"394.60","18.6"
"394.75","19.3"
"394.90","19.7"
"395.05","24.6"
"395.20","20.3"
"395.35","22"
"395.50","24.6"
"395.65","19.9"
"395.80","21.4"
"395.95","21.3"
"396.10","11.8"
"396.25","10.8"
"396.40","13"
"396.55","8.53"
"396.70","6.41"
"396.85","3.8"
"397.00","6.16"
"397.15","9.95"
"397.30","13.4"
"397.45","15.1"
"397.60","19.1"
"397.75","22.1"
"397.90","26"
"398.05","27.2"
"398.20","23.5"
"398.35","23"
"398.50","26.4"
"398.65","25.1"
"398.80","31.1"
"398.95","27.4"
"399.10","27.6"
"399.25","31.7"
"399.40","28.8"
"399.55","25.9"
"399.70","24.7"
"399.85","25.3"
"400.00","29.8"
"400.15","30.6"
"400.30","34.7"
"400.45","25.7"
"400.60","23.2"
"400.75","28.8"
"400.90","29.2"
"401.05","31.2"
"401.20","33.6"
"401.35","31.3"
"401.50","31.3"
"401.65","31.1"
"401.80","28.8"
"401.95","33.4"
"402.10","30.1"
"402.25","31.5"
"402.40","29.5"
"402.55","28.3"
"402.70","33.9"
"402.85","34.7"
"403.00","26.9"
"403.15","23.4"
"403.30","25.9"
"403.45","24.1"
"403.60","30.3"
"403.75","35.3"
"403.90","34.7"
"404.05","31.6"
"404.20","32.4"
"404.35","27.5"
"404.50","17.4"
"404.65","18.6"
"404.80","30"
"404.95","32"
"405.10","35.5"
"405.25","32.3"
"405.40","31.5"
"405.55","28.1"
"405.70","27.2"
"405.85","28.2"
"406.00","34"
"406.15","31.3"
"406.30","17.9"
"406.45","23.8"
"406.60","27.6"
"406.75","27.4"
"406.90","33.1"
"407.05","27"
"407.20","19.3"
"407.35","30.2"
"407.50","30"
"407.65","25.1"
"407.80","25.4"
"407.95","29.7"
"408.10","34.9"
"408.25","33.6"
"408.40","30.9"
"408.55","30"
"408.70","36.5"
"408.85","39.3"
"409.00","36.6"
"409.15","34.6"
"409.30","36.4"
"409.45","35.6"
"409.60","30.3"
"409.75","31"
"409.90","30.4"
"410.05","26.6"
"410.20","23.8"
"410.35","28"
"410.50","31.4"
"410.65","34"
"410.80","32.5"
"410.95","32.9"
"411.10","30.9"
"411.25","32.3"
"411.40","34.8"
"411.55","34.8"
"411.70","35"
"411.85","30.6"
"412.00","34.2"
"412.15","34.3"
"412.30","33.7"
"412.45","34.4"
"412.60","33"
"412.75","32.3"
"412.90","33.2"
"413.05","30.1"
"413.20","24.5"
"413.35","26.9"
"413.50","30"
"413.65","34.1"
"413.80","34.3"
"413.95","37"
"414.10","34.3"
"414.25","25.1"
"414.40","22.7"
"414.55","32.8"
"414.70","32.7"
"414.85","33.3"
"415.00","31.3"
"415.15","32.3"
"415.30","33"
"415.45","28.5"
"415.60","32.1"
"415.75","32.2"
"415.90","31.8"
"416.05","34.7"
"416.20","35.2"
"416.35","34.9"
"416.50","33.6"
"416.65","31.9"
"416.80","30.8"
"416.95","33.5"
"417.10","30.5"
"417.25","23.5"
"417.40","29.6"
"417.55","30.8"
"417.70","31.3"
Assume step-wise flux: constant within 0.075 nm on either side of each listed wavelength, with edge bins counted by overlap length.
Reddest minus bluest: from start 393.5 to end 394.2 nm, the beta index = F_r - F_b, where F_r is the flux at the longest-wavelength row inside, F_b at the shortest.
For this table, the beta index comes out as 8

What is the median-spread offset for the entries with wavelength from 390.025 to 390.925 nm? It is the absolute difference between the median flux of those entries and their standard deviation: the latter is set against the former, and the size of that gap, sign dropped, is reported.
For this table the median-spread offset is 15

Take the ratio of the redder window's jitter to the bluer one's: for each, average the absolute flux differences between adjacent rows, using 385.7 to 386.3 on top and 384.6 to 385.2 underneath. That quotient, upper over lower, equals 2.4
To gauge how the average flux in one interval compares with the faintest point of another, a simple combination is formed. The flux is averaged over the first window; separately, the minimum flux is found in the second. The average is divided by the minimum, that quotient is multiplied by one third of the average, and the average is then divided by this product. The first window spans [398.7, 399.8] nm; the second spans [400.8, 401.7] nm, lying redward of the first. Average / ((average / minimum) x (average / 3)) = 3.1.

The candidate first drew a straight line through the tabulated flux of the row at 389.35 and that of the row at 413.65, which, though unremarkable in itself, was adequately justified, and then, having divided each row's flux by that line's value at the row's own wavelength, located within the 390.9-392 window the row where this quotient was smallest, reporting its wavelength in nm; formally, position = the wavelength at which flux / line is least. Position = 391.90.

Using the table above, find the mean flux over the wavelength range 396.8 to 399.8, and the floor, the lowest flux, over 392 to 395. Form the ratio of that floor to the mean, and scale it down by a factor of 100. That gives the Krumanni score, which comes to 0.0018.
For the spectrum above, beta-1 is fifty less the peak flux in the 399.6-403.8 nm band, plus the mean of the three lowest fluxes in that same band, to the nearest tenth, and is 38.3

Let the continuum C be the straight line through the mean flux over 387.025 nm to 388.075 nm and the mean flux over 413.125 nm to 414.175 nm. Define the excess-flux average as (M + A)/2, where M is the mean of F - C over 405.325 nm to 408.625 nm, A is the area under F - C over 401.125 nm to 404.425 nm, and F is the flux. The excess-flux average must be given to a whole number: 10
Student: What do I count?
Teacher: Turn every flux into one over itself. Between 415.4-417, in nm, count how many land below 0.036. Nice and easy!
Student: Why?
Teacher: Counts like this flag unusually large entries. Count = 11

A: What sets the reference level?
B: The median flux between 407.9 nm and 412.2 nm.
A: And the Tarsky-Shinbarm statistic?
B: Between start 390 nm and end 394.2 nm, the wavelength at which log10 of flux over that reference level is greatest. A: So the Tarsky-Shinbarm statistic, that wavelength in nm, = 391.15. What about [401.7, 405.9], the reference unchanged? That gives 405.10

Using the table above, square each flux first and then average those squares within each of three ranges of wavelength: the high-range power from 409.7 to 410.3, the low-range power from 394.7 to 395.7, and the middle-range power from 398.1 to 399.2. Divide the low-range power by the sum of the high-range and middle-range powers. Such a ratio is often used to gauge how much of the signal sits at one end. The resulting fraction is 0.3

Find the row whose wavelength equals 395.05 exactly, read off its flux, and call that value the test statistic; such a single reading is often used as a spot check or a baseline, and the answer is 24.6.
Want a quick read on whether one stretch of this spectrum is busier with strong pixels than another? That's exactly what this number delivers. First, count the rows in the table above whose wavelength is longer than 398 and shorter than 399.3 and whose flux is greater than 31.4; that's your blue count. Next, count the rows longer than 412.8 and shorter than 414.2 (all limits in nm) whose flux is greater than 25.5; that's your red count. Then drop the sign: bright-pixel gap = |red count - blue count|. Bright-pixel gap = 7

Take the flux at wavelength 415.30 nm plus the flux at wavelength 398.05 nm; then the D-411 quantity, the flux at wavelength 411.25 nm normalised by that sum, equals 0.5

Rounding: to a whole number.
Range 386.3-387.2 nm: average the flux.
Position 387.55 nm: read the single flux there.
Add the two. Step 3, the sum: 37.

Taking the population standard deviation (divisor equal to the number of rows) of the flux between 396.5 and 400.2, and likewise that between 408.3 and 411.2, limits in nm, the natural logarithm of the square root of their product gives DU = 1.73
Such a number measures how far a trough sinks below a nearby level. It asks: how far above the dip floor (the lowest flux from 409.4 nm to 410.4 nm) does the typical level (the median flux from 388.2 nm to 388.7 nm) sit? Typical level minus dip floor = -7.9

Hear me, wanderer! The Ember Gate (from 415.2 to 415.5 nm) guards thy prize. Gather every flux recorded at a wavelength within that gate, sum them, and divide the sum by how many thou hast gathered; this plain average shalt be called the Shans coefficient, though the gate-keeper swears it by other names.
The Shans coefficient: 31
